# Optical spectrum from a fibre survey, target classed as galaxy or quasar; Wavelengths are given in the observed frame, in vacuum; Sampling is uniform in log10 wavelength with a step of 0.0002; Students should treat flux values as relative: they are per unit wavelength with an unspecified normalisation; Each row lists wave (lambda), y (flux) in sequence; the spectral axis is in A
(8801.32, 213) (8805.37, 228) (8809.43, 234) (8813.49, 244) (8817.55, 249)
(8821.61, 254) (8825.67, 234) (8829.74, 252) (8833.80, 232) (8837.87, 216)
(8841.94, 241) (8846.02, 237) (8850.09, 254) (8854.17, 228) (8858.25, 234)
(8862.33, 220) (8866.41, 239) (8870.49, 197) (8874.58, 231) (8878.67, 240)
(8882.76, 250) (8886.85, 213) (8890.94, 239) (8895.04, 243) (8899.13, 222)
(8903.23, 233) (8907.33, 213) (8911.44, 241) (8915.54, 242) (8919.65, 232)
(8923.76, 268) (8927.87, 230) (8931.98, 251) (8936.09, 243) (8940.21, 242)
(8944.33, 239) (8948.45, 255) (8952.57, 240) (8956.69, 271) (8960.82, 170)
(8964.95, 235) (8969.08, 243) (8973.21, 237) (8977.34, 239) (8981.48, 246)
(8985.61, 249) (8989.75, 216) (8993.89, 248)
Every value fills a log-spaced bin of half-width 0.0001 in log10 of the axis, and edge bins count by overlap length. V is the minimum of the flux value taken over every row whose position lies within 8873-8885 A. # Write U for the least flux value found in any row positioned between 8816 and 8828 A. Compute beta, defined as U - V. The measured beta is 3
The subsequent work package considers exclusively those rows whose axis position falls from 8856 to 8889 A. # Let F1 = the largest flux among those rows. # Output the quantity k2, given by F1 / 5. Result 50.0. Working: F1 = 250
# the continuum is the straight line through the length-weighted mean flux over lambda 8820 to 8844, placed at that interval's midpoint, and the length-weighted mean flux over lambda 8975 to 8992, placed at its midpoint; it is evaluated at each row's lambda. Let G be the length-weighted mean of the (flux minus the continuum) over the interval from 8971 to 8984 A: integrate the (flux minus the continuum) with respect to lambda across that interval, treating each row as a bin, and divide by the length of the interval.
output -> 3.3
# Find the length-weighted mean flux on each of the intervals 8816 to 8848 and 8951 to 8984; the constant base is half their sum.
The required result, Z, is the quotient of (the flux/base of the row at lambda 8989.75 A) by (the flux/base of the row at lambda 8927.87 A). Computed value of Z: 0.94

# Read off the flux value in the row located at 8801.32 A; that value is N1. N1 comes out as 213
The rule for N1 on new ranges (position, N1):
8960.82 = 170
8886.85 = 213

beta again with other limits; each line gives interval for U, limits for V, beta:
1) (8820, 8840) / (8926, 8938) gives -14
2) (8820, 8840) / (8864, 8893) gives 19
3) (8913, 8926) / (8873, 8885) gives 1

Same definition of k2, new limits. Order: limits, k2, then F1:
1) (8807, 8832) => 50.8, 254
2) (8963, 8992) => 49.8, 249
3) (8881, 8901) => 50.0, 250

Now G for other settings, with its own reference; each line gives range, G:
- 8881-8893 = -4.2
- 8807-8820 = 4.4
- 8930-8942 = 7.6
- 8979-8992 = -0.5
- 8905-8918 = -5.7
